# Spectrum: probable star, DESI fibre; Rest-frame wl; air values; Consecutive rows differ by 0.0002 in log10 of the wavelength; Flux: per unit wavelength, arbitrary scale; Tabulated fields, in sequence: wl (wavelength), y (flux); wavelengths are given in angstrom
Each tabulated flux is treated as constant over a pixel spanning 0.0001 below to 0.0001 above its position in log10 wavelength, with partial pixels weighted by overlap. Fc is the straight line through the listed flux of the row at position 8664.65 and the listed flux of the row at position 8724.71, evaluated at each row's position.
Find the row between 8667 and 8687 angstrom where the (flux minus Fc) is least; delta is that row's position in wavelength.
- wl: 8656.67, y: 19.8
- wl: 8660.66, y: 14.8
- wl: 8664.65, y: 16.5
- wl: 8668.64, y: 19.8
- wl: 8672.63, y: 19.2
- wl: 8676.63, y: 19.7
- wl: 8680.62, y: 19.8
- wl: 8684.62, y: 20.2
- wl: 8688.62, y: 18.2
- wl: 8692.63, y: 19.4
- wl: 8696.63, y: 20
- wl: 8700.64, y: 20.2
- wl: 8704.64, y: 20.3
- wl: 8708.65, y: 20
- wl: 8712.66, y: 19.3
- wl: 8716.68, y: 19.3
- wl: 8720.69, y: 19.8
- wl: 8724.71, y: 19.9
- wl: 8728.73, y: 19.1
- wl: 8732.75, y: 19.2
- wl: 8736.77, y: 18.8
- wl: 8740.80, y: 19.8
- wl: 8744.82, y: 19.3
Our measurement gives 8672.63 angstrom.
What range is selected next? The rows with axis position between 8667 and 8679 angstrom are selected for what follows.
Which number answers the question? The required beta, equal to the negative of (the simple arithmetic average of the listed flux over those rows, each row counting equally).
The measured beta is -19.6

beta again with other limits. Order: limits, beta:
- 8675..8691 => -19.5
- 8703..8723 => -19.7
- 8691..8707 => -20.0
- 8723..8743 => -19.4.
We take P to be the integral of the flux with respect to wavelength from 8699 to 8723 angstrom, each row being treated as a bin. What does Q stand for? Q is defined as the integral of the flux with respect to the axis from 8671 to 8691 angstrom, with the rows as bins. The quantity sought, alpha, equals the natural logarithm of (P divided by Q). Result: 0.2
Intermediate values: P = 476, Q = 388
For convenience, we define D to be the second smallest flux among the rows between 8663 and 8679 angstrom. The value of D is 19.2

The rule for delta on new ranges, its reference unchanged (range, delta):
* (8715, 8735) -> 8732.75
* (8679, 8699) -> 8688.62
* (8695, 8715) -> 8712.66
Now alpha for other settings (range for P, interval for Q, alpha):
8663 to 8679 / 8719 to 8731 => 0.3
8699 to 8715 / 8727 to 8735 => 0.7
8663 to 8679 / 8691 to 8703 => 0.2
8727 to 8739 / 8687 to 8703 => -0.3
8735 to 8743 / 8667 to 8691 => -1.1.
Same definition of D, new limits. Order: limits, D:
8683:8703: 19.4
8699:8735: 19.2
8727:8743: 19.1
